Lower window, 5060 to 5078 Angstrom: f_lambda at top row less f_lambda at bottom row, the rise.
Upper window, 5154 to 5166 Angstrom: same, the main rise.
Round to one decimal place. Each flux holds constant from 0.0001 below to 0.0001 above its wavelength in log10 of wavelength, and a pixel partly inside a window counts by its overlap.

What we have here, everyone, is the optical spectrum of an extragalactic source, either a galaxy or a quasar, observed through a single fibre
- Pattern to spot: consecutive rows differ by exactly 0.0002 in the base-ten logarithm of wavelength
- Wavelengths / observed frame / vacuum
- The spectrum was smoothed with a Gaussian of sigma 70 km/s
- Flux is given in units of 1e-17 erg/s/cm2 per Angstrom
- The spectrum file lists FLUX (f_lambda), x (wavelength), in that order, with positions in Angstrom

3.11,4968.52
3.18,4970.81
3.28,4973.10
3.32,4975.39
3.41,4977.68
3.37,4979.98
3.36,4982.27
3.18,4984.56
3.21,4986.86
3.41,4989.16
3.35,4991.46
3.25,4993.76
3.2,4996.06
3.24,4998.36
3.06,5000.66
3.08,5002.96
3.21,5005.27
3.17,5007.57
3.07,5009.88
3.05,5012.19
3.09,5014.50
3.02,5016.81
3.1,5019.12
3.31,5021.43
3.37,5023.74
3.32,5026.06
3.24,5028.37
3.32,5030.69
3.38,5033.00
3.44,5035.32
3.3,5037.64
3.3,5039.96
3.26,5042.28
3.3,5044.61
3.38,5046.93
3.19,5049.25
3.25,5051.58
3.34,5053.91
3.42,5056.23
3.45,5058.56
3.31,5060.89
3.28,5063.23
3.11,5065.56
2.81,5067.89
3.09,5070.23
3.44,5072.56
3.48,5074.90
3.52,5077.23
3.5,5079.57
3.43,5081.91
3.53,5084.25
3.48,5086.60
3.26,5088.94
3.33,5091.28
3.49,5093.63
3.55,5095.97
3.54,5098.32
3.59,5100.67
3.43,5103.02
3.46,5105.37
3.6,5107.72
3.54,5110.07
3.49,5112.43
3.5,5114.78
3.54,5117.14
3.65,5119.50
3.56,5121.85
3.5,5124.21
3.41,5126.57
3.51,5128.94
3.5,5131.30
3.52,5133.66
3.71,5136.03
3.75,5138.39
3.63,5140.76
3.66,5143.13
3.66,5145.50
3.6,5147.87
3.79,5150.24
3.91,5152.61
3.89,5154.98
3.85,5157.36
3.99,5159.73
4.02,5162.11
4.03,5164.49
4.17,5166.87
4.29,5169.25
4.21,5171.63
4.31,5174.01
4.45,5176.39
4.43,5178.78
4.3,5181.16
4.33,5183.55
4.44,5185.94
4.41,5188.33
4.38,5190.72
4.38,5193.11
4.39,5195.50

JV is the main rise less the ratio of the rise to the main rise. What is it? -1.4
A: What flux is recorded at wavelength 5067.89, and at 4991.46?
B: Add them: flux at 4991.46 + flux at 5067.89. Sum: 6.2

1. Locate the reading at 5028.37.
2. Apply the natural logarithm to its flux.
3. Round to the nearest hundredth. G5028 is 1.18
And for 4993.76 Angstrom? 1.18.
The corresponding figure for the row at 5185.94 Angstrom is 1.49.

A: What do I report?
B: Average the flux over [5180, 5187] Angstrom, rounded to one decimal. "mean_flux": 4.4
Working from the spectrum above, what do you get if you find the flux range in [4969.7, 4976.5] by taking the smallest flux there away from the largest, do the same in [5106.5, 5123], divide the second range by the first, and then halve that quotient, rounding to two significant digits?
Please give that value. 0.57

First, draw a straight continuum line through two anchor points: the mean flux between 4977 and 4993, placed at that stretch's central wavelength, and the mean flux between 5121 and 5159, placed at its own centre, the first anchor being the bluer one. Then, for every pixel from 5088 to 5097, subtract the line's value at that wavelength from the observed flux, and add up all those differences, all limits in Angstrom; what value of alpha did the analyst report -0.59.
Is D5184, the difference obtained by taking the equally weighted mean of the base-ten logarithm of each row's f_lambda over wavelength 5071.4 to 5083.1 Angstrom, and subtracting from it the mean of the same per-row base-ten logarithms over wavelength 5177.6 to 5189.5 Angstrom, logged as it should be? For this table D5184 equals -0.10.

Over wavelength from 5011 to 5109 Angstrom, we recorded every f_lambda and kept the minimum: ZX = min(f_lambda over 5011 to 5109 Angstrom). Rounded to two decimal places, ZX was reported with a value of 2.81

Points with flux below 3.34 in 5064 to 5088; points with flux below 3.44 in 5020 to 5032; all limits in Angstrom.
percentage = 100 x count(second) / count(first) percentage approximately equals 167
